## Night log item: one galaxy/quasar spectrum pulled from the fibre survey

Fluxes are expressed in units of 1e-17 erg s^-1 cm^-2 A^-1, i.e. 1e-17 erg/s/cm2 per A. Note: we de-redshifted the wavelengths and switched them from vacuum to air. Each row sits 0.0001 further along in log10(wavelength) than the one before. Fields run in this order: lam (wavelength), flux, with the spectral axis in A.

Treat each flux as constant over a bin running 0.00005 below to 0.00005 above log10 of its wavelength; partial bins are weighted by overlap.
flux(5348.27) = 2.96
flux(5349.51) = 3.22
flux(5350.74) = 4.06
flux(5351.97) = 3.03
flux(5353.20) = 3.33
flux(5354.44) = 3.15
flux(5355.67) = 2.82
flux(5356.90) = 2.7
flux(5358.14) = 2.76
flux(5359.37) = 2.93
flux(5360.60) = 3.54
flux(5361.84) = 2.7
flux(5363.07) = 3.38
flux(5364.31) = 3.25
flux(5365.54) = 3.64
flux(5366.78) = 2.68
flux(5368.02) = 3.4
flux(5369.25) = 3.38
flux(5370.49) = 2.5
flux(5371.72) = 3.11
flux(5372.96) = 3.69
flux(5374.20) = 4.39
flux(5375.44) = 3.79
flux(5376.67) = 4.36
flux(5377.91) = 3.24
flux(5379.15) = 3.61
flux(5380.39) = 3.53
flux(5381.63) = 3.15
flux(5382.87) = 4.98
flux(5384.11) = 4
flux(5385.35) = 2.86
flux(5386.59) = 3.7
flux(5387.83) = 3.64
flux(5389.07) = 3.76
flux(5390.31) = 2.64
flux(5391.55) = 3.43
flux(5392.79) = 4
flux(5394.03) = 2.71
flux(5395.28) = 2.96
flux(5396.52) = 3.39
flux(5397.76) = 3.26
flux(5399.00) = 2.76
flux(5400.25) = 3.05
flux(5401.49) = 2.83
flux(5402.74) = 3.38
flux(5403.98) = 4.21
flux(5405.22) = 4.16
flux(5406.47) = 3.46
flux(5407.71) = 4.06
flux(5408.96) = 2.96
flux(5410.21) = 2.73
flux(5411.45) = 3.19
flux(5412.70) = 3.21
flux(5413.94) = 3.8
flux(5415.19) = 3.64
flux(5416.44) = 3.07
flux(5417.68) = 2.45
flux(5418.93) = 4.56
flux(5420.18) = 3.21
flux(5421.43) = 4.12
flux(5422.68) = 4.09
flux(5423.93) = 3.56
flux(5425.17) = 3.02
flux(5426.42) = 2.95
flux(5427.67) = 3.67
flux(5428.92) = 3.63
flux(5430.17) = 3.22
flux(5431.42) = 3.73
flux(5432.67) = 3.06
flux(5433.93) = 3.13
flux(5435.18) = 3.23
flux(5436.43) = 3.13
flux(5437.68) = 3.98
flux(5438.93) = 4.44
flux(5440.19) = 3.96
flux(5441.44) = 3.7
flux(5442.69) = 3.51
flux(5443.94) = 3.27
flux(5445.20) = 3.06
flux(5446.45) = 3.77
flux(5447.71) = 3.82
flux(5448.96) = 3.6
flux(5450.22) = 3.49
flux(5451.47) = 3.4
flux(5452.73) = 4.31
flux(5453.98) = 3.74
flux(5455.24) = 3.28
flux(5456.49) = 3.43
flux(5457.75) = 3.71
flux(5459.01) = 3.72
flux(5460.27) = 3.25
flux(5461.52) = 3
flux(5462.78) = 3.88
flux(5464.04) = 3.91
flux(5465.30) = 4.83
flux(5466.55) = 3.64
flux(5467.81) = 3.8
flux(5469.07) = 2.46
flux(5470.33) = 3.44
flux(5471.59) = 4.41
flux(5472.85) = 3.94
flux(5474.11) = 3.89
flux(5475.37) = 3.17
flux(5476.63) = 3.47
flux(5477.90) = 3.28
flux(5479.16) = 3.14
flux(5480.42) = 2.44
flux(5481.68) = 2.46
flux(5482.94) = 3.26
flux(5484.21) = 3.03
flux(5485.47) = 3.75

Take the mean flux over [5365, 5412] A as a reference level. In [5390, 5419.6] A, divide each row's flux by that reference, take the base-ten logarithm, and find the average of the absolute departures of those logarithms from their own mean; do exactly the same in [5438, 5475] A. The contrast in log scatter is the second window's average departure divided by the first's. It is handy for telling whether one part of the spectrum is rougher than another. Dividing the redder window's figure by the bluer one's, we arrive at 0.71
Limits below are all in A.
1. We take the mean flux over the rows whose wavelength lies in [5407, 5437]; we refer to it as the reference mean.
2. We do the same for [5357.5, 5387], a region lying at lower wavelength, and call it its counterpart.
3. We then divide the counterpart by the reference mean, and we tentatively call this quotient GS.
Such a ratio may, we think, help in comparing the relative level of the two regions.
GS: 1.01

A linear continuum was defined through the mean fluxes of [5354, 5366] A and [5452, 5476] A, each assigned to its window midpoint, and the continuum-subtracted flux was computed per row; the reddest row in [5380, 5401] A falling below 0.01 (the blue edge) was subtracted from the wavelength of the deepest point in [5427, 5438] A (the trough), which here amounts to 32.4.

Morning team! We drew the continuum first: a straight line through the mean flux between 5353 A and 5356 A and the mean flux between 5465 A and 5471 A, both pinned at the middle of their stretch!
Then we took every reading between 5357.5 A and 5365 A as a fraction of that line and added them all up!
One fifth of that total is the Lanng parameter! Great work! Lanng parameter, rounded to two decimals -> 1.19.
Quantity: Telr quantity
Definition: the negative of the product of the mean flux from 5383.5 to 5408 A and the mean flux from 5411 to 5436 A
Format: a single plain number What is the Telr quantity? -11.7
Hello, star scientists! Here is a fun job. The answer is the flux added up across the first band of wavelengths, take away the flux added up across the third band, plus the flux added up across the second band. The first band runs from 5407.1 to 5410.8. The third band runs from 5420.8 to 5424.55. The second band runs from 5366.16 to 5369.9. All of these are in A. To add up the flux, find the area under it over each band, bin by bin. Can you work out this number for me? 9.1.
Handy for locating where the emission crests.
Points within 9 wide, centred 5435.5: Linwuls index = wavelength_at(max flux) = 5438.93 A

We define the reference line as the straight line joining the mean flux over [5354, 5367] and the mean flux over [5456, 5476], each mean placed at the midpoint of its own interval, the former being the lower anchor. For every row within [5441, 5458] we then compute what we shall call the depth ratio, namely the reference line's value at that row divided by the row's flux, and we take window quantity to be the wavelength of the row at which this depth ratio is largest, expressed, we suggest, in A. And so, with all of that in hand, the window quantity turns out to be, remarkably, 5445.20 A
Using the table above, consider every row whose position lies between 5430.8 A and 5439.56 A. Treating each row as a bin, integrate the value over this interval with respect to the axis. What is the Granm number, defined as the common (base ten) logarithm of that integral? 1.5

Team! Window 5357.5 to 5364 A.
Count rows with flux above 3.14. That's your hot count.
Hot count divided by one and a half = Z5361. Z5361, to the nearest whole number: 1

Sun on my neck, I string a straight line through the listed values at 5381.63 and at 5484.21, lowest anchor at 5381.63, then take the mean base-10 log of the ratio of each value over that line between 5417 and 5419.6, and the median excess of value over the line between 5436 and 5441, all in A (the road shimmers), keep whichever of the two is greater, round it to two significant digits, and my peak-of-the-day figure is 0.89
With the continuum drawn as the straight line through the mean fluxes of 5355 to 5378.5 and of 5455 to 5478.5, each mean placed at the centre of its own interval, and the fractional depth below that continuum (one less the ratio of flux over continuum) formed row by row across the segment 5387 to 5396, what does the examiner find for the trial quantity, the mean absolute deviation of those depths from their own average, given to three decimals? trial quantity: 0.138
